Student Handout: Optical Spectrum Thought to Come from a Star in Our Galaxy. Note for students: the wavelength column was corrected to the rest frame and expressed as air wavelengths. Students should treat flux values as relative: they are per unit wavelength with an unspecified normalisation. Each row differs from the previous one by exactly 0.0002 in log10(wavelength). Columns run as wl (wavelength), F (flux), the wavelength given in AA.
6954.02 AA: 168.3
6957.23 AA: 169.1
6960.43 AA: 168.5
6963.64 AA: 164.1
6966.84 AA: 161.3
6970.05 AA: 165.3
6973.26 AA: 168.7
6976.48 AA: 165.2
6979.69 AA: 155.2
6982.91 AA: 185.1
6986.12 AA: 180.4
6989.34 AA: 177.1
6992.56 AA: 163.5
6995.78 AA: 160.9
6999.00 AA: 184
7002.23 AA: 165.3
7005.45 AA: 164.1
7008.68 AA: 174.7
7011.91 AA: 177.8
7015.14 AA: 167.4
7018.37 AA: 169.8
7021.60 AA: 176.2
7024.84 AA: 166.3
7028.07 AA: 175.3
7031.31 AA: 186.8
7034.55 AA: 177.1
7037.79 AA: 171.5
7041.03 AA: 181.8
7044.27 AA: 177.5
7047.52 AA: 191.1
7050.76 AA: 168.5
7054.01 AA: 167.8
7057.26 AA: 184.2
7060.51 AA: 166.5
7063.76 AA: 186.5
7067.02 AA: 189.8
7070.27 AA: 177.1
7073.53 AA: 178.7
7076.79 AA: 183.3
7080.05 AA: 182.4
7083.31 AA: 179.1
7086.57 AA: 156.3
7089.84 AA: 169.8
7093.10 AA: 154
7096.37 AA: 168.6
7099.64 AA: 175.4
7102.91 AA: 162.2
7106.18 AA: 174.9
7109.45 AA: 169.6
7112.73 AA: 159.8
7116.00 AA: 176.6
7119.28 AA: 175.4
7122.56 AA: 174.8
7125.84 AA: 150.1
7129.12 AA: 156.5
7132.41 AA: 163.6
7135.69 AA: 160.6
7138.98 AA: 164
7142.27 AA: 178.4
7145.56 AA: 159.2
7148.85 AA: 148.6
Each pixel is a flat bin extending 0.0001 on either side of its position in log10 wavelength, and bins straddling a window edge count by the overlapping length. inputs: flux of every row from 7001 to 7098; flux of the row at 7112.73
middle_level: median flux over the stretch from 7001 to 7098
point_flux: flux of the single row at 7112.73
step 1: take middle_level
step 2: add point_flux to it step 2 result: 336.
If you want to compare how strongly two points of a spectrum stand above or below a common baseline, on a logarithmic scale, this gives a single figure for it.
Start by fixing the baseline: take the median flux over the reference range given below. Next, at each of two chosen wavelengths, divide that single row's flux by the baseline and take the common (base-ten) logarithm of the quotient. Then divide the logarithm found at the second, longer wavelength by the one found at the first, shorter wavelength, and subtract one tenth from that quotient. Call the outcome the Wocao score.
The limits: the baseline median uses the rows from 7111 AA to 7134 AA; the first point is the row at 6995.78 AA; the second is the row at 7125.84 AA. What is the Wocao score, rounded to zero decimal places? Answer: 5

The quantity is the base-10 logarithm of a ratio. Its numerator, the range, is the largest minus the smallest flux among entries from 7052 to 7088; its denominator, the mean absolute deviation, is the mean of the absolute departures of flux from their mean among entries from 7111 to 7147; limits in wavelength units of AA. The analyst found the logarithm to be 0.62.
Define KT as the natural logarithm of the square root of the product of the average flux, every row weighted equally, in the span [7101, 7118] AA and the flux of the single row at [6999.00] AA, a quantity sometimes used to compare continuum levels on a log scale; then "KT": 5.17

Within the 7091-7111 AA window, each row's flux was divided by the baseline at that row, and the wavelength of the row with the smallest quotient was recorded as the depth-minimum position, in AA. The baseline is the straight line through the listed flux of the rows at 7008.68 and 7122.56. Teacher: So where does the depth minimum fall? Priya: 7093.10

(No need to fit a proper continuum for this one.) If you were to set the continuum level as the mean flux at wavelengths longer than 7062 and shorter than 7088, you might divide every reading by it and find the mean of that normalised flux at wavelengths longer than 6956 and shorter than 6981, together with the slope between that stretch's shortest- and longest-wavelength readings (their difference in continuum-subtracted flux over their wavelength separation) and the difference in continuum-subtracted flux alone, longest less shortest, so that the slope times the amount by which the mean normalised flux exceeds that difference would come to -9.2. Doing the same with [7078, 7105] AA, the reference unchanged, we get -18.7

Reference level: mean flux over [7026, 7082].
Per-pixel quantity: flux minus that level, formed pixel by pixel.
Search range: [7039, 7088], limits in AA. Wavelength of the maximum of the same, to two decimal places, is 7047.52 AA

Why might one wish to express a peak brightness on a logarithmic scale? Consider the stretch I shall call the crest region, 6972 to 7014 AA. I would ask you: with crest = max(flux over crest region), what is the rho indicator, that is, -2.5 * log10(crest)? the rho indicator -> -5.67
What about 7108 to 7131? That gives -5.62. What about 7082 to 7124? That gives -5.63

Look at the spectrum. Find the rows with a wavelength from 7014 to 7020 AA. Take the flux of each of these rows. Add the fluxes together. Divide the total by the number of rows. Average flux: 169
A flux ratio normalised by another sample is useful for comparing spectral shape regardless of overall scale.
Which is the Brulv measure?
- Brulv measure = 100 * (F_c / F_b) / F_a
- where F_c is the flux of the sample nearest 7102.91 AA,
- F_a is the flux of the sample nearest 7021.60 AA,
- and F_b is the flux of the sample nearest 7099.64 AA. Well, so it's 0.525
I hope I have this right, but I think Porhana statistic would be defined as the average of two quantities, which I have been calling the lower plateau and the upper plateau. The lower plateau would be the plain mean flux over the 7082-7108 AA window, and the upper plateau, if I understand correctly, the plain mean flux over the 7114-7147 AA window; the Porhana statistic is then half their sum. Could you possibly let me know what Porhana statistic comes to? 167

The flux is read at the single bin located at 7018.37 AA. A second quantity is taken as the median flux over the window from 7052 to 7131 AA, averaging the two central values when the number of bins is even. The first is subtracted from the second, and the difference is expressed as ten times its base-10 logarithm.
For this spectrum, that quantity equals 7.0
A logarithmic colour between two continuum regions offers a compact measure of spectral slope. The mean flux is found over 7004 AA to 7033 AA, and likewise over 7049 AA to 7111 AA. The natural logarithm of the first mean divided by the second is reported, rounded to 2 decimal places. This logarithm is 0.00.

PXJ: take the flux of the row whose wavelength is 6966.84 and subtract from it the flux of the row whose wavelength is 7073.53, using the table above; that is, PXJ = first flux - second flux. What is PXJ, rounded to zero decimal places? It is -17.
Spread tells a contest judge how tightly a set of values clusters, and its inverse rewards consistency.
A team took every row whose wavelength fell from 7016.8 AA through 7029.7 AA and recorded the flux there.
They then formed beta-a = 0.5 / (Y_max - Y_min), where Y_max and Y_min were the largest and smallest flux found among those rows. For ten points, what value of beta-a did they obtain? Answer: 0.051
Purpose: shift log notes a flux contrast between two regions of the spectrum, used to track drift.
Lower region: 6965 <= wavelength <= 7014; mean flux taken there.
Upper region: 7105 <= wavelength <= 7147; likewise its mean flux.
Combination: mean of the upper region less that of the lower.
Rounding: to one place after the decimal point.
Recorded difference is -3.5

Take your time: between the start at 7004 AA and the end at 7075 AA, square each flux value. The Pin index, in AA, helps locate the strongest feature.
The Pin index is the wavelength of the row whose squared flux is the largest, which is 7047.52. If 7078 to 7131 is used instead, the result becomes 7080.05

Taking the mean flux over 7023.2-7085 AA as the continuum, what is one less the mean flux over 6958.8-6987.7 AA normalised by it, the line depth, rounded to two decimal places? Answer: 0.06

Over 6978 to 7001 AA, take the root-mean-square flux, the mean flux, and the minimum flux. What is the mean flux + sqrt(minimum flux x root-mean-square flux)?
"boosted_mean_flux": 336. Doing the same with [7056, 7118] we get 337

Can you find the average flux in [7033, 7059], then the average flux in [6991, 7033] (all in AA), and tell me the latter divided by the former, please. 0.97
